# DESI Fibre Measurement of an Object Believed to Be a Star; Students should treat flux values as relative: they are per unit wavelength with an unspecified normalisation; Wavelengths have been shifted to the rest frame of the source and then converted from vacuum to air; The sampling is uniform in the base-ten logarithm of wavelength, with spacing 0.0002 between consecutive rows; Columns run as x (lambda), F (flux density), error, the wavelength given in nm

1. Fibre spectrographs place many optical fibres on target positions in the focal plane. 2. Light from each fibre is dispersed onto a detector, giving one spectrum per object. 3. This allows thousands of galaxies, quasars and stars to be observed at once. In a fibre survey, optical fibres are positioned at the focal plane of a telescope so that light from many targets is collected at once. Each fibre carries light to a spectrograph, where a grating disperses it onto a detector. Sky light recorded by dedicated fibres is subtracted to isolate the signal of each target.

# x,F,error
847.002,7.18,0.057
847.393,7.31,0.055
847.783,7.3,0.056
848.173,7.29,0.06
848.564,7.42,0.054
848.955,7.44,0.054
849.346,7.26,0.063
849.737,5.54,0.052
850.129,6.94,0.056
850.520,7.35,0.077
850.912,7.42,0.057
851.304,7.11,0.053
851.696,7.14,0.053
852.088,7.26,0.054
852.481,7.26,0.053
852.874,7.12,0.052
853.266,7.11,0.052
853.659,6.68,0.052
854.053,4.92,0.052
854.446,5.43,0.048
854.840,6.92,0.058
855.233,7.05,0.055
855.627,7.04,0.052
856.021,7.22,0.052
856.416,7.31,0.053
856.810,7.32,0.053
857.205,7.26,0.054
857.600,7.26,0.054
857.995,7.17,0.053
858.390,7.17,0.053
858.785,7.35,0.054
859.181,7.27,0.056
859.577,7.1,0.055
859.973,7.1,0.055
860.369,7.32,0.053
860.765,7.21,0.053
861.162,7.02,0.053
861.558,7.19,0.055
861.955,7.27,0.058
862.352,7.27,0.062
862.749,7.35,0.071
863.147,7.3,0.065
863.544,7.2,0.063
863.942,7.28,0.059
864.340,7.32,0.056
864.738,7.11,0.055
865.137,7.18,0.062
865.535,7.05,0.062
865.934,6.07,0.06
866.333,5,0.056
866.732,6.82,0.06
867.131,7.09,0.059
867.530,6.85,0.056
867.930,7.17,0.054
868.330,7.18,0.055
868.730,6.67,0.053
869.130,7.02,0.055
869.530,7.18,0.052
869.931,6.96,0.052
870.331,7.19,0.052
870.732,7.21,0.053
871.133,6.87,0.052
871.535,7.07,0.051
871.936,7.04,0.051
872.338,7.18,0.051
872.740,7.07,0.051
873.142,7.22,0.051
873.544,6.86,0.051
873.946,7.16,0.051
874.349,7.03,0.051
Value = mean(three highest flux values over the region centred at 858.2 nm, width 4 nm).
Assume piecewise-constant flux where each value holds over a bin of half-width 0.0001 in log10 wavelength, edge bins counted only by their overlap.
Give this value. 7.33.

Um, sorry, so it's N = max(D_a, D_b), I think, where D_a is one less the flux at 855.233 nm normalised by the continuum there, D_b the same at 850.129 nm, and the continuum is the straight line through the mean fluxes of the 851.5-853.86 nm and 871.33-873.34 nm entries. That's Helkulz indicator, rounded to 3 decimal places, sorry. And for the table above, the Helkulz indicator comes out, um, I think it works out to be 0.021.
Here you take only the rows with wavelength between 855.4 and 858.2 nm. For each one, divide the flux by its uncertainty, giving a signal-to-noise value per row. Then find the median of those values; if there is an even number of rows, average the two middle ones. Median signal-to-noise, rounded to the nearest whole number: 135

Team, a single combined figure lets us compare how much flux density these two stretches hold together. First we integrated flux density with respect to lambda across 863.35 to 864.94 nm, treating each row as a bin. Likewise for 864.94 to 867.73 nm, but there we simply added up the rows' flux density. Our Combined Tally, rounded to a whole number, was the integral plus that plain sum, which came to 58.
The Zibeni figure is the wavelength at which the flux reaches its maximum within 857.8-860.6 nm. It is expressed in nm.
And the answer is 858.785 nm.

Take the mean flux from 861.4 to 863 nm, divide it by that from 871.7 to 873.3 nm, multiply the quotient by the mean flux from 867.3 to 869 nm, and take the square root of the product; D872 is 2.67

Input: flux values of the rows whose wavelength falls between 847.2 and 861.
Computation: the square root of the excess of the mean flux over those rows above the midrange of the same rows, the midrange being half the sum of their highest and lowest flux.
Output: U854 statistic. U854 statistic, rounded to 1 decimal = 0.9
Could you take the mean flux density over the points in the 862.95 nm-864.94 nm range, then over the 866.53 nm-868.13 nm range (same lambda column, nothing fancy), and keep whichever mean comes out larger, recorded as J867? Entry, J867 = 7.24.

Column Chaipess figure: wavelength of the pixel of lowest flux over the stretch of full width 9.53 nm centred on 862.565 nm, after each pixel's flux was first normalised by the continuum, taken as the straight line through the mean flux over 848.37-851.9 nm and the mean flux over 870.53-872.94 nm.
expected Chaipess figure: 866.333 nm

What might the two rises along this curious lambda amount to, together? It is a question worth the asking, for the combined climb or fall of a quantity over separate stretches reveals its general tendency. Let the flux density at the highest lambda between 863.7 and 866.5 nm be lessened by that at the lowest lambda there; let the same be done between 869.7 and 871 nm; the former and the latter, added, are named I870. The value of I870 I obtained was -2.0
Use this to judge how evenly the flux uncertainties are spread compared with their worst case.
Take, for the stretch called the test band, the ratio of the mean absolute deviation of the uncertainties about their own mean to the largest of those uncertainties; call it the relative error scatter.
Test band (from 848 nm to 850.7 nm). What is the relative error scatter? 0.081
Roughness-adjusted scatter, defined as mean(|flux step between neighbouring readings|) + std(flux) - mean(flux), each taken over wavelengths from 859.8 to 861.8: -6.9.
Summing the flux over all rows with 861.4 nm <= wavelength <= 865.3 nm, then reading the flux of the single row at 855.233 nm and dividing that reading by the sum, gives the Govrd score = 0.097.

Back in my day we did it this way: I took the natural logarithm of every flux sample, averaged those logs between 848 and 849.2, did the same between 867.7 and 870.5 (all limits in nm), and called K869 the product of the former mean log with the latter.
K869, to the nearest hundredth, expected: 3.90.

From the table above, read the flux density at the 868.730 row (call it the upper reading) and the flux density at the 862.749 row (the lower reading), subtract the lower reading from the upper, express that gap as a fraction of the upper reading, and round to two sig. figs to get -0.10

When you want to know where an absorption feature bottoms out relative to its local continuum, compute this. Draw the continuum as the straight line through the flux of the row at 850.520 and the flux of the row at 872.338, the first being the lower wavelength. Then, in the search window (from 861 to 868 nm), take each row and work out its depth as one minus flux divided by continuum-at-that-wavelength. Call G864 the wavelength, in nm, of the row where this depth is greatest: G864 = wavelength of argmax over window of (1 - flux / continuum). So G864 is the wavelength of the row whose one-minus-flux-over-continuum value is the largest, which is 866.333 nm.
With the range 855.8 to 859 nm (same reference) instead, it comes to 857.995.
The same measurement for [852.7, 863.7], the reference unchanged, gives 854.053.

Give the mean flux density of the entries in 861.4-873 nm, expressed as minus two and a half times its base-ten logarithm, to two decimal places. -2.11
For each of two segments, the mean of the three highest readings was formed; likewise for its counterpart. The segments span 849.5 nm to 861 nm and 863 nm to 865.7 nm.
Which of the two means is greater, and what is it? 7.37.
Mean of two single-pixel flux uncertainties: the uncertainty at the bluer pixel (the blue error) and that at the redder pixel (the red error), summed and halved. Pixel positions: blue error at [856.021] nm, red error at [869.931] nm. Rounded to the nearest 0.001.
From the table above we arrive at 0.052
